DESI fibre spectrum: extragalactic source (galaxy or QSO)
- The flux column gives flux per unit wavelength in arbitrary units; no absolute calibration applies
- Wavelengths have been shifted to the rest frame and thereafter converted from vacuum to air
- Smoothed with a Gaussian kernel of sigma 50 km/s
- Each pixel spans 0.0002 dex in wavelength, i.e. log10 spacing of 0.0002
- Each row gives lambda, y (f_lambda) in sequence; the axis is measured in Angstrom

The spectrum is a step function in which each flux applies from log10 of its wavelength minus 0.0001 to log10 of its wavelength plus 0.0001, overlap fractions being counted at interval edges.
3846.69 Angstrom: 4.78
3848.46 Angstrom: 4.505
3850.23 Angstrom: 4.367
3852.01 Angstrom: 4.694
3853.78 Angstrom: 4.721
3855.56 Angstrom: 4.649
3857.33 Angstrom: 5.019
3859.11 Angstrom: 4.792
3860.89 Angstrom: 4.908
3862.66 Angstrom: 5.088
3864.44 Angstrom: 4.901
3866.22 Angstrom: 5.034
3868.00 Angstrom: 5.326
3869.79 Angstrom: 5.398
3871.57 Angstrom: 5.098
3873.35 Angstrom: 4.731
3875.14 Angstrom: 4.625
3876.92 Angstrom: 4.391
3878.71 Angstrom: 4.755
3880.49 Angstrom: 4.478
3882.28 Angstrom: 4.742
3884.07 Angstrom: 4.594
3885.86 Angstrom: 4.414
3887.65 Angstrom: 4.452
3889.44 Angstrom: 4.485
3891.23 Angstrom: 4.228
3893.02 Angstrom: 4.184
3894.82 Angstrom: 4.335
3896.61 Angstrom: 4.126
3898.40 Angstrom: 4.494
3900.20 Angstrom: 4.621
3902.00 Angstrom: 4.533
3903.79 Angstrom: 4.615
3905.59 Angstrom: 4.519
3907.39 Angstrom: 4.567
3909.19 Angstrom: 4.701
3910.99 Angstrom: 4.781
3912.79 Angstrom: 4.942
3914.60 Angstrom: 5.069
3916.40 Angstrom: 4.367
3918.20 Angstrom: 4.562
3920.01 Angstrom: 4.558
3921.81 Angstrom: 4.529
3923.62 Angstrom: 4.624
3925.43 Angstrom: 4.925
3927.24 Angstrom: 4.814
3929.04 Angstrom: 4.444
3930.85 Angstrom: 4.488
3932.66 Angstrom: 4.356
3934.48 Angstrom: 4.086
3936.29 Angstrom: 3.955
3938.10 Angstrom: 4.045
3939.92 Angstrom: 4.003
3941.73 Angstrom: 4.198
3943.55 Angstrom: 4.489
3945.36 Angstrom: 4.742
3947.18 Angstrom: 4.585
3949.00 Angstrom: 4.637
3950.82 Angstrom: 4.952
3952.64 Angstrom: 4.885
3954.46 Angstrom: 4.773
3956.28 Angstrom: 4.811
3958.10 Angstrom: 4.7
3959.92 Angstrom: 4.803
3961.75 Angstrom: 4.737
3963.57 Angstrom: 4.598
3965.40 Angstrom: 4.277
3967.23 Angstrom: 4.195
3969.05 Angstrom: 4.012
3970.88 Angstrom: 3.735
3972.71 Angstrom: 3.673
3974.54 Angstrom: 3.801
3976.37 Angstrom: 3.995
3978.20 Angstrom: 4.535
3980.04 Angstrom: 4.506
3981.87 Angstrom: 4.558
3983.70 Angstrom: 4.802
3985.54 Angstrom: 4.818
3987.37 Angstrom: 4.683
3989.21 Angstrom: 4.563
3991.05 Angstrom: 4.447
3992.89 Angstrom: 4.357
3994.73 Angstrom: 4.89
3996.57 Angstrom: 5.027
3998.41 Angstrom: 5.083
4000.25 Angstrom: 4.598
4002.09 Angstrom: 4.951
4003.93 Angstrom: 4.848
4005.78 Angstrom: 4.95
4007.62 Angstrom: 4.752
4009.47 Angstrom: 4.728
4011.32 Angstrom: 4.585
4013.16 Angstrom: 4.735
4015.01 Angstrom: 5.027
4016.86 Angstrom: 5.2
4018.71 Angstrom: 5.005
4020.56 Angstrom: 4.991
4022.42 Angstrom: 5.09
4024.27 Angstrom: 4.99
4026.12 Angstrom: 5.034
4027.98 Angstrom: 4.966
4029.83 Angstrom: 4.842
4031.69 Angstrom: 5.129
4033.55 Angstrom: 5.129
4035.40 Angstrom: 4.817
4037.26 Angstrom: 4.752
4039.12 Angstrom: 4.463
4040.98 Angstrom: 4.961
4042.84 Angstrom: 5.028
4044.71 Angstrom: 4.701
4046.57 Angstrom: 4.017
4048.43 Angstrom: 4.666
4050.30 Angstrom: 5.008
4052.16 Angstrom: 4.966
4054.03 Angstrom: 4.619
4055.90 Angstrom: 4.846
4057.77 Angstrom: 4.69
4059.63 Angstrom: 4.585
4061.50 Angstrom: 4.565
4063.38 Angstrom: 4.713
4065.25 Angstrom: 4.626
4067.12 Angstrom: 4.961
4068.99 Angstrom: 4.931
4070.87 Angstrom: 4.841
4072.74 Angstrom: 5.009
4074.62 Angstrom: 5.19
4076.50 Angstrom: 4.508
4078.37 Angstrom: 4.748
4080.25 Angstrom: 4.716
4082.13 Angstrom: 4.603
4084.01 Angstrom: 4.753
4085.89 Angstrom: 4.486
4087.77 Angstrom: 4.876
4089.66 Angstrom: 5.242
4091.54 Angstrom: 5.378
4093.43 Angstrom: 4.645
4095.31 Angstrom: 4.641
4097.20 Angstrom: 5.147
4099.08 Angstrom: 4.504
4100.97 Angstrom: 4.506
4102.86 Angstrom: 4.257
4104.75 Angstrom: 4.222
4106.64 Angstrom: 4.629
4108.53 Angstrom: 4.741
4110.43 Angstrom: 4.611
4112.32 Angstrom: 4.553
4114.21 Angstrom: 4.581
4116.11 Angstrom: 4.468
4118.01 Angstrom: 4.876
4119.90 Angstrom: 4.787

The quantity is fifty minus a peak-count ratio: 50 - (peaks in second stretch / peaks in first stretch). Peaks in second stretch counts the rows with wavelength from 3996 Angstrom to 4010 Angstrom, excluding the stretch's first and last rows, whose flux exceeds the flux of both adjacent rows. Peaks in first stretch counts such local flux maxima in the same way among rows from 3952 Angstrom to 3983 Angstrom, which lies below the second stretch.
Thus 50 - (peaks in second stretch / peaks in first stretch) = 49.0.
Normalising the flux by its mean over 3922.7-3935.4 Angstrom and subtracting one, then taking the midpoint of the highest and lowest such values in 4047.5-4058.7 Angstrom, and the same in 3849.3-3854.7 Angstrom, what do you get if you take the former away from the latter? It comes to -0.059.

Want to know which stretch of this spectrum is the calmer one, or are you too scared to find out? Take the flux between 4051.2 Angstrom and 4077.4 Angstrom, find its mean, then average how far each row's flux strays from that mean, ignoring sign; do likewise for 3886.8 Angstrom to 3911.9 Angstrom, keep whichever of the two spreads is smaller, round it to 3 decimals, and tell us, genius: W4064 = 0.150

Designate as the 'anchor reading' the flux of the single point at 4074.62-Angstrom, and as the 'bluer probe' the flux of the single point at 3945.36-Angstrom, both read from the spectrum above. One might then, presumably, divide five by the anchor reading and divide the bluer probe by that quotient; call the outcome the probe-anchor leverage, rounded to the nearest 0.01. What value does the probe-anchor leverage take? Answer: 4.92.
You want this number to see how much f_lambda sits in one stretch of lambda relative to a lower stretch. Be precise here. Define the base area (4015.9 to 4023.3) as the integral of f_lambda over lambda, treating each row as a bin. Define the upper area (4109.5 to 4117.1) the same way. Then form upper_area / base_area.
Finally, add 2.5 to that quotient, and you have 3.42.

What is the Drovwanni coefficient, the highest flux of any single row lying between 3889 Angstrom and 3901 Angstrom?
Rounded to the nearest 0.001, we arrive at 4.621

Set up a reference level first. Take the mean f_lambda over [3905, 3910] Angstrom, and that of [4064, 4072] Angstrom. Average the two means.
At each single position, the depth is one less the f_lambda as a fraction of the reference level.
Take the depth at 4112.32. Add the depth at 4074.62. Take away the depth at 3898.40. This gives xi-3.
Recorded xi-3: -0.11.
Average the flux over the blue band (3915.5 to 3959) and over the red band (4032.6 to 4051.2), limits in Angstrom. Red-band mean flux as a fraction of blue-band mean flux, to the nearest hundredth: 1.05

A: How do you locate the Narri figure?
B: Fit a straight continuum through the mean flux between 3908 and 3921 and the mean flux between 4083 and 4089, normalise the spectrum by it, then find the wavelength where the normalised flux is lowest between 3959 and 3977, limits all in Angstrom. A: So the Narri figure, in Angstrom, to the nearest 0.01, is 3972.71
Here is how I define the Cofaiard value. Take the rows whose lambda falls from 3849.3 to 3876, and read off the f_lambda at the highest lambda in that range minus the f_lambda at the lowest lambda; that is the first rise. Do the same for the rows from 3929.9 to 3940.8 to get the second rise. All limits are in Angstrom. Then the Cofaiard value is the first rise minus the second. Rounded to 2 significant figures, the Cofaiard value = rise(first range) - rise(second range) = 0.74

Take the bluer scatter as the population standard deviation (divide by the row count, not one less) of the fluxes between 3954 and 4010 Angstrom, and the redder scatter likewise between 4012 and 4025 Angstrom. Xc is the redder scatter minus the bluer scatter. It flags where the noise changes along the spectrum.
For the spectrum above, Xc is -0.24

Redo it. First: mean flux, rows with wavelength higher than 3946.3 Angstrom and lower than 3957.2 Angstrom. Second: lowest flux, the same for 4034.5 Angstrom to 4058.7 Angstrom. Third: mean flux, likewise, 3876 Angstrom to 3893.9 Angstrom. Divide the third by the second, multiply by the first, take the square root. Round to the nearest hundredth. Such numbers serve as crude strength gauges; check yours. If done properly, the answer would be 2.31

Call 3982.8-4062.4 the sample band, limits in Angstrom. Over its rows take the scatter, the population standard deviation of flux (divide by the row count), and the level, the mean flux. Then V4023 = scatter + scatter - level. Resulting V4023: -4.34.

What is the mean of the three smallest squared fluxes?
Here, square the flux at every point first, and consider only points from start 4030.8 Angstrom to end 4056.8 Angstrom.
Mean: 19.1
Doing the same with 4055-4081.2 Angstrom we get 20.7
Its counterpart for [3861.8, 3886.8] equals 19.6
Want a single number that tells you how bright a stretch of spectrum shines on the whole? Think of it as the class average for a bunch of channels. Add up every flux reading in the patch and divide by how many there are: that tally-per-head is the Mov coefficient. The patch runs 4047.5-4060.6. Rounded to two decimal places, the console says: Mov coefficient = 4.77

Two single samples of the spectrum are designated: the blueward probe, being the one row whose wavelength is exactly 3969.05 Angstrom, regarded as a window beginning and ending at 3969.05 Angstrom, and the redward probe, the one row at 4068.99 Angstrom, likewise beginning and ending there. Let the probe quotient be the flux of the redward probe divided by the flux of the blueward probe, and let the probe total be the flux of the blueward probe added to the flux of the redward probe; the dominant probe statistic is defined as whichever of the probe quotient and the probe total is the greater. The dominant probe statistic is 8.9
